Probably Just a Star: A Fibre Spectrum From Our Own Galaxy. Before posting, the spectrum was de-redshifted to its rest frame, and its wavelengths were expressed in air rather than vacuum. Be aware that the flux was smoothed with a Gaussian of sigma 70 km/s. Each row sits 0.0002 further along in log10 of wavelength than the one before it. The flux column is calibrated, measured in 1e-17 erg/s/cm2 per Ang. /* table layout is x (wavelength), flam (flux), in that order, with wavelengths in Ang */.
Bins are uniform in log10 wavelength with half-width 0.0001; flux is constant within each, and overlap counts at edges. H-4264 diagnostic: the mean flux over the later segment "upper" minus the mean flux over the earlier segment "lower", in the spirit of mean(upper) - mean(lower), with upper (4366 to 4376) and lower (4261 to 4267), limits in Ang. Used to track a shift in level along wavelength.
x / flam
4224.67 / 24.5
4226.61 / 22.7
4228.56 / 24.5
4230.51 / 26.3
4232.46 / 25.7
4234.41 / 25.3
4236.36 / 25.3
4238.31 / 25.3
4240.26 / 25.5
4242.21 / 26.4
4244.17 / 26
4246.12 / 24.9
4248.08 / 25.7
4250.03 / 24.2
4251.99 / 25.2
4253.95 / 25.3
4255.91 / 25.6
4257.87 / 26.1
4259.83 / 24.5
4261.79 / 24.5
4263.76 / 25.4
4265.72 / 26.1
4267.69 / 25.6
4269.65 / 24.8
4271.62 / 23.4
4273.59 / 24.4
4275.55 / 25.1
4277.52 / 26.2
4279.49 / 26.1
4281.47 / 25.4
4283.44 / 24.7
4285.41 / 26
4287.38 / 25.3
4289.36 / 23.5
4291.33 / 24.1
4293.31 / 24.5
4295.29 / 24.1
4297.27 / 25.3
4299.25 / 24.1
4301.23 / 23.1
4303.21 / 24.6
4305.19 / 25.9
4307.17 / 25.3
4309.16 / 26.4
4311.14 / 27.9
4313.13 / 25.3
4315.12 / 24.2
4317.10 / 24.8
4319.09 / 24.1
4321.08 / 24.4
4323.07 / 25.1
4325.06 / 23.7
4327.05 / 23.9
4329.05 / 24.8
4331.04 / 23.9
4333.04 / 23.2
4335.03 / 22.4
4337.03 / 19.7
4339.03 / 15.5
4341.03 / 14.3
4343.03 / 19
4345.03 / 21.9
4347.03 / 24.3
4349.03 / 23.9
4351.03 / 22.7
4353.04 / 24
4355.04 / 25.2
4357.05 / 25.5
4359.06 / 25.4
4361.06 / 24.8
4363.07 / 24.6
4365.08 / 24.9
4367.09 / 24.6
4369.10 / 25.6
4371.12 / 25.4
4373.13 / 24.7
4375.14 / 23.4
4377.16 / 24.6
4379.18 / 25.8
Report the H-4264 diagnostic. -0.6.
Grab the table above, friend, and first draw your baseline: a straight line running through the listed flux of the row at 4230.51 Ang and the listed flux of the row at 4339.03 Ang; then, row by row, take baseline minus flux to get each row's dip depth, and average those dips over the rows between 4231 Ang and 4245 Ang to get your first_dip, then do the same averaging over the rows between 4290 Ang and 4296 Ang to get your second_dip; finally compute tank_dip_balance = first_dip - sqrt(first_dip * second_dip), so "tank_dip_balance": -0.8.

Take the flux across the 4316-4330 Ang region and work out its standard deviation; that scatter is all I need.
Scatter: 0.5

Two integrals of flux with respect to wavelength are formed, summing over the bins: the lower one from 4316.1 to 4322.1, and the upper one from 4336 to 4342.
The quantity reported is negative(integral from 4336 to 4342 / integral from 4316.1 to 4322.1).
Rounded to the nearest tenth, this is -0.7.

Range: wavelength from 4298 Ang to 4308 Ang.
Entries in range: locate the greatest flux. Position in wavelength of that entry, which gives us 4305.19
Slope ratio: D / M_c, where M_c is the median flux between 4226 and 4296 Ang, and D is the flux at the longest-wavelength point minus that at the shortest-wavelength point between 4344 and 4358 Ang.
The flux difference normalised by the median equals 0.14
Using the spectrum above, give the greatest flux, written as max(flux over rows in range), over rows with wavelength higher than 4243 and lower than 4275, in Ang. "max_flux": 26.1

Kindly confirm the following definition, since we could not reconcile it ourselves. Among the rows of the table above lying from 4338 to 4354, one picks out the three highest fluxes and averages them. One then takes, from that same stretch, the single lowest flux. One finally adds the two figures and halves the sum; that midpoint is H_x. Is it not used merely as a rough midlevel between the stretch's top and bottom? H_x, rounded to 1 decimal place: 19.2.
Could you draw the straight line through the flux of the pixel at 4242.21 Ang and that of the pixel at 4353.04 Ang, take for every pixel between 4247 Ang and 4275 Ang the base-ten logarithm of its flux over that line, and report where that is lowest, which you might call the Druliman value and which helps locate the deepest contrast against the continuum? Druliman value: 4271.62 Ang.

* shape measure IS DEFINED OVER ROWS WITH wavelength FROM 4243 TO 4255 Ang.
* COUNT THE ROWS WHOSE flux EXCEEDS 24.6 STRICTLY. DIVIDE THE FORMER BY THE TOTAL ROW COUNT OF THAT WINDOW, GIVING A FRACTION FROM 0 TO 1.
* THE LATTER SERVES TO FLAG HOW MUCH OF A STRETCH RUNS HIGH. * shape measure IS 0.83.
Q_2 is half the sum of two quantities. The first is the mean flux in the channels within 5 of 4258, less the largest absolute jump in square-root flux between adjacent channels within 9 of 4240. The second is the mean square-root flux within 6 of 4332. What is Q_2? 14.9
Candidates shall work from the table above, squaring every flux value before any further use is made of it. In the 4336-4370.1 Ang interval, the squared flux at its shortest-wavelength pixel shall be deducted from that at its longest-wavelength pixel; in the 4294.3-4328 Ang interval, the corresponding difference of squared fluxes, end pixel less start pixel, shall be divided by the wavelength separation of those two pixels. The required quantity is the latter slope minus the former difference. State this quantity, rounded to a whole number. -268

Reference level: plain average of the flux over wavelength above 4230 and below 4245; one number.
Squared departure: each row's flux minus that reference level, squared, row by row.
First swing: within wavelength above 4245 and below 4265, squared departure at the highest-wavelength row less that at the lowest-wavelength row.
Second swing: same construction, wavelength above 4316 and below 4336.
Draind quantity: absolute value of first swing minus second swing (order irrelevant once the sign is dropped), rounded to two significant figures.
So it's 11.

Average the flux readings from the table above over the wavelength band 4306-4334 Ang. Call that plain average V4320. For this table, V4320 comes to 24.8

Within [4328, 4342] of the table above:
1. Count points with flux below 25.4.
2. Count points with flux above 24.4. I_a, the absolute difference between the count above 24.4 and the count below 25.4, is 6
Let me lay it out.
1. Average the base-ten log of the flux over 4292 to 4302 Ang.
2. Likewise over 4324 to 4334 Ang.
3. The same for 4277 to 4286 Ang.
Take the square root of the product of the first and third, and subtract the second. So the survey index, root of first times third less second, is 0.02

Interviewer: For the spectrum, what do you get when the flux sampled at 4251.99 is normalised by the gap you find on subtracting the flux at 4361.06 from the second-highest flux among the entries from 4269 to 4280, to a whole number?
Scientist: 19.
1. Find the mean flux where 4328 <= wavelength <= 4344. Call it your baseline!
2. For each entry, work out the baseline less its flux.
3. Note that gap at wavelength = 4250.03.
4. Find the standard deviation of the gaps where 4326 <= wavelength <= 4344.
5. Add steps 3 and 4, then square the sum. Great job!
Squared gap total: 0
